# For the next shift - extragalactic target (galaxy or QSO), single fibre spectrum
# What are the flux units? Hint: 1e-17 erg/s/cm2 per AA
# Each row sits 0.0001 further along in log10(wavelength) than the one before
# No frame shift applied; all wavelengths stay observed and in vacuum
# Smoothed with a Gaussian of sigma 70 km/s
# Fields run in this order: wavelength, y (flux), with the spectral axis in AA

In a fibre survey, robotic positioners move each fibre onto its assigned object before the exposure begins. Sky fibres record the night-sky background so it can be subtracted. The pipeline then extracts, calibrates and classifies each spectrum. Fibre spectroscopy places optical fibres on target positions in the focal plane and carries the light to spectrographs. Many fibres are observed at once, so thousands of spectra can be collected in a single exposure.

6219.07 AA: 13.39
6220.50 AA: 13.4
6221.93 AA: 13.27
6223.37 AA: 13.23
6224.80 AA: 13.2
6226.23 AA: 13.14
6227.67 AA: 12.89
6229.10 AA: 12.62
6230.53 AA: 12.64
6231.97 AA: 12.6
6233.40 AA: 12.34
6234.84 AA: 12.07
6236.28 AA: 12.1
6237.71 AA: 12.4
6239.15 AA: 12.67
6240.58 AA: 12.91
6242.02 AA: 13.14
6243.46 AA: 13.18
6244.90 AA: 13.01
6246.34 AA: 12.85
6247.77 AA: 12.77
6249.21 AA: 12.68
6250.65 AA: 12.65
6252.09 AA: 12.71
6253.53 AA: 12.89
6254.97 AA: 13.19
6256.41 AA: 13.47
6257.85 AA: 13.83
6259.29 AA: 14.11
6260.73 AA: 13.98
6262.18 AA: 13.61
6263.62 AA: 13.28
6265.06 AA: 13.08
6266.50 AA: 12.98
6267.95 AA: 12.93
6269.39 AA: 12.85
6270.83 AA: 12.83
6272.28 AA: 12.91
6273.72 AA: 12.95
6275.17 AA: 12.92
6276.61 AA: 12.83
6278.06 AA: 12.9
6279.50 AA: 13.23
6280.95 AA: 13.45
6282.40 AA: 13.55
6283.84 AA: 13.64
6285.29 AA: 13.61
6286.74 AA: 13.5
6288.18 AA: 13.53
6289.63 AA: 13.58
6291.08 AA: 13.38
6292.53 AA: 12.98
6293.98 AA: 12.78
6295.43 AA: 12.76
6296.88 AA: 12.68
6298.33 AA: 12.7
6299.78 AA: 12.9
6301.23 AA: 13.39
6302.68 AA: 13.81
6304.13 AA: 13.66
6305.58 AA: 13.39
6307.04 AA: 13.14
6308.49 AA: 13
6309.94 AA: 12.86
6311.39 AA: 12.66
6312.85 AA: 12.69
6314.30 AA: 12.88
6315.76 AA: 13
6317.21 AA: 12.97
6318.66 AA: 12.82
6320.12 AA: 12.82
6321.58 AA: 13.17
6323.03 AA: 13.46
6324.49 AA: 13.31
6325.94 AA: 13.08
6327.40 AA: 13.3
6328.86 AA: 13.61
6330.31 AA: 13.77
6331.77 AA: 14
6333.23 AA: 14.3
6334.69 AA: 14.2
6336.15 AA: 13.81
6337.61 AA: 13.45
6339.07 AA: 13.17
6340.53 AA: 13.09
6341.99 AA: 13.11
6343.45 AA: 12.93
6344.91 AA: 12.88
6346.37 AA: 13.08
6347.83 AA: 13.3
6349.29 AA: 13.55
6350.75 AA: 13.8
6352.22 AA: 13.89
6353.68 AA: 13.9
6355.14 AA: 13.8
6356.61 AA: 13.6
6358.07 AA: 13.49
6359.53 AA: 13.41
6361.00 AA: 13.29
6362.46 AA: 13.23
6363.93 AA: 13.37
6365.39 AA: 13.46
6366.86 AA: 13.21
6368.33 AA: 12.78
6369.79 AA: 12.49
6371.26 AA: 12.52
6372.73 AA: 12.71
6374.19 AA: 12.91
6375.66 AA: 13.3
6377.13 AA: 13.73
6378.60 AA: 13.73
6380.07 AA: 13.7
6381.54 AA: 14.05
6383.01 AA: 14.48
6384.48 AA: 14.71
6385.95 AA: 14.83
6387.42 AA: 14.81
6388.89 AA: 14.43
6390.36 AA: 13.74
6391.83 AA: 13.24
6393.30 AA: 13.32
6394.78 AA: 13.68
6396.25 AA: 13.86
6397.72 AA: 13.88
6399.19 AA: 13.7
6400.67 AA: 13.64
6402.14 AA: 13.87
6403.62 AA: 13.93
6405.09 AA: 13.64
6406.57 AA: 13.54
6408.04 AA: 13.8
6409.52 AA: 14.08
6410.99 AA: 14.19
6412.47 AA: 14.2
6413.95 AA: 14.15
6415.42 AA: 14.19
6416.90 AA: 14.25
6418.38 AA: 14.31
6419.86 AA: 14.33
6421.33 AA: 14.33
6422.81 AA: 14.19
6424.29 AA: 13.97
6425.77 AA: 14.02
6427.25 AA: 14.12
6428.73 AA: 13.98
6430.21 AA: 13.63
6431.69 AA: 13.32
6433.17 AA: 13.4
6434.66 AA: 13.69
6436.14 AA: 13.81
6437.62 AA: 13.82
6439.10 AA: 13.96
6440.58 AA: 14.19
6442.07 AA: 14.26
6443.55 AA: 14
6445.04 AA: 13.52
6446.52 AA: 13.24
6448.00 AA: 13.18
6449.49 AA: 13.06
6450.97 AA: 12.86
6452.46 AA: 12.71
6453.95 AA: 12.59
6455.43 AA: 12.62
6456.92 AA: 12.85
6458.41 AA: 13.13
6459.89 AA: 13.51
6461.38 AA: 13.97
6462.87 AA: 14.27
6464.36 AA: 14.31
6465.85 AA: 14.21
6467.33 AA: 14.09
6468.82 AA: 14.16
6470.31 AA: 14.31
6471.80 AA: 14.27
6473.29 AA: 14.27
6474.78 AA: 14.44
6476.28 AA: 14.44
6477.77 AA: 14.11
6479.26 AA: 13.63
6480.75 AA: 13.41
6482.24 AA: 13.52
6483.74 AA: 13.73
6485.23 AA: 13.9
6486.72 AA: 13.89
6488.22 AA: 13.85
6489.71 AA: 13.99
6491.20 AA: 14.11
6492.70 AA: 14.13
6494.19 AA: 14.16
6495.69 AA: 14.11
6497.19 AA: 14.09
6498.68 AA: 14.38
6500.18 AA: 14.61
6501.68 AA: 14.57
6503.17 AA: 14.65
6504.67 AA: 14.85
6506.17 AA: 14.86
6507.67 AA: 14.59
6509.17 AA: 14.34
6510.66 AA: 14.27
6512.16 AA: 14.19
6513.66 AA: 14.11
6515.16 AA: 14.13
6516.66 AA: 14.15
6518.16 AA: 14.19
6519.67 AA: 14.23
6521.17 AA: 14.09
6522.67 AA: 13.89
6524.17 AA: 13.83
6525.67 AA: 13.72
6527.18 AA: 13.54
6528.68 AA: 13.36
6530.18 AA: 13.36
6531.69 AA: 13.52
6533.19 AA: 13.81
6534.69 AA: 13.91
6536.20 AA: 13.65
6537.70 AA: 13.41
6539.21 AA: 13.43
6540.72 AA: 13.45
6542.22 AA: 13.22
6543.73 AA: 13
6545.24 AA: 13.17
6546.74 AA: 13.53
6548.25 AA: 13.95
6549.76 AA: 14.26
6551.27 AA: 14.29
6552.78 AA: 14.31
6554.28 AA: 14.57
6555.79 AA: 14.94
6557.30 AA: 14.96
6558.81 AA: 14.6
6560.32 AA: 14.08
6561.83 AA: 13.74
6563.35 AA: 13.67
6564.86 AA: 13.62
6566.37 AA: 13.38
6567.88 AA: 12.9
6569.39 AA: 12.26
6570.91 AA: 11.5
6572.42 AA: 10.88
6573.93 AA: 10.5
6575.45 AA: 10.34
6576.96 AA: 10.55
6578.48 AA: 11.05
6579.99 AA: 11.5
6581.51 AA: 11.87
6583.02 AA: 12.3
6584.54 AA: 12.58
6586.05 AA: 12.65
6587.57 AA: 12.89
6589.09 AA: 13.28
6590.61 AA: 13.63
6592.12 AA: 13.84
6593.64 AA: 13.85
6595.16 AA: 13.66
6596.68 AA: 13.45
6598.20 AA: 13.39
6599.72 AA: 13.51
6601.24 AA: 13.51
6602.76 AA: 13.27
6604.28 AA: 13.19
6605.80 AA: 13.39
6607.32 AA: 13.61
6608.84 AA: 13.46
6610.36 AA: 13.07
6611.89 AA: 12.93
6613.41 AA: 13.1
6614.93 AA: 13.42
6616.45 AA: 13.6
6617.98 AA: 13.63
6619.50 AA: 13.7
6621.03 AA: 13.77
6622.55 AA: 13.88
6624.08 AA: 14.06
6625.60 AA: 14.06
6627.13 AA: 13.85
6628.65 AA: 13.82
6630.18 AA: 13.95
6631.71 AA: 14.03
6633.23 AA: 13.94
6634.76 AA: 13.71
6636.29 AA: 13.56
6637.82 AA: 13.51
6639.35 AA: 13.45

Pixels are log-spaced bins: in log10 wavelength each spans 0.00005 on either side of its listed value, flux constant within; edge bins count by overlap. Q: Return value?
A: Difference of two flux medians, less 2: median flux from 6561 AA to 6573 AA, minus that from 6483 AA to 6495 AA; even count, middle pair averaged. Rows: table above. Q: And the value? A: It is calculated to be -2.8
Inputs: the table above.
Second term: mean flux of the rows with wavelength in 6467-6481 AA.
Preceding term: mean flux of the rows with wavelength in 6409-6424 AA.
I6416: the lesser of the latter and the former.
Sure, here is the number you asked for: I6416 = 14.1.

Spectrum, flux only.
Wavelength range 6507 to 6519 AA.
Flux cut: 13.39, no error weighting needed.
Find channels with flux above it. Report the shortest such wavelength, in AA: 6507.67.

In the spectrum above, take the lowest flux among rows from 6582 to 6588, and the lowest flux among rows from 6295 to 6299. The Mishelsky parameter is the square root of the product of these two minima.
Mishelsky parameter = 12.5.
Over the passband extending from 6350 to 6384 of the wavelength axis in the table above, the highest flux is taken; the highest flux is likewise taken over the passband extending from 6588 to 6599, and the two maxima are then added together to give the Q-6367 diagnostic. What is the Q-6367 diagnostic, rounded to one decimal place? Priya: 28.3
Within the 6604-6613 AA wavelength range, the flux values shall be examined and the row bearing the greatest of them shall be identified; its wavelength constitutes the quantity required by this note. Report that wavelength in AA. 6607.32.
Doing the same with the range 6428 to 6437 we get 6428.73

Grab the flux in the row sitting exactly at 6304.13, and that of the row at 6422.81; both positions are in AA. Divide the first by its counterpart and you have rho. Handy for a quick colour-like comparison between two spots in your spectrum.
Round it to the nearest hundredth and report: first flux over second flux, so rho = 0.96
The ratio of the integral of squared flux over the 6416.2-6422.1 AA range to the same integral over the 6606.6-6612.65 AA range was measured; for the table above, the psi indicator 1.13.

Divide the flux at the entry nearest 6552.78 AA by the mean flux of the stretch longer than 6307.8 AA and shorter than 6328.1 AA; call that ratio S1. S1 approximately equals 1.10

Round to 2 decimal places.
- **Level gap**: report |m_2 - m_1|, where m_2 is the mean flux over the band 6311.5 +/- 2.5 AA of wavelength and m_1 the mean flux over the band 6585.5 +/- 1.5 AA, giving 0.12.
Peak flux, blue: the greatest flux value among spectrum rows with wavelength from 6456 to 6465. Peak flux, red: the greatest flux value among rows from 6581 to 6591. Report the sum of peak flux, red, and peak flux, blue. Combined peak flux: 27.9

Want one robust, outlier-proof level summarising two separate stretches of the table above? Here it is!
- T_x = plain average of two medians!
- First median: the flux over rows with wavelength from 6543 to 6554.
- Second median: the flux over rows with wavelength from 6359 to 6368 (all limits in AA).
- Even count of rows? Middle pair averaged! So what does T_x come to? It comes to 13.6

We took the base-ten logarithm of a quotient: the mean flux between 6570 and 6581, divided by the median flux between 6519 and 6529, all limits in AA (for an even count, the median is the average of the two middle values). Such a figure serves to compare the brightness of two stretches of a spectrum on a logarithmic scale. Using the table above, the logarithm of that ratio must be -0.10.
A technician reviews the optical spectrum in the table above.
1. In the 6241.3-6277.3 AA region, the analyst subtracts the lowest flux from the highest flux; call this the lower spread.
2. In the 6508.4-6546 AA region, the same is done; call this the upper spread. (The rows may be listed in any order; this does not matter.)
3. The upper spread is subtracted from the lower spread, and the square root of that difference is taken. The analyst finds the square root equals 0.35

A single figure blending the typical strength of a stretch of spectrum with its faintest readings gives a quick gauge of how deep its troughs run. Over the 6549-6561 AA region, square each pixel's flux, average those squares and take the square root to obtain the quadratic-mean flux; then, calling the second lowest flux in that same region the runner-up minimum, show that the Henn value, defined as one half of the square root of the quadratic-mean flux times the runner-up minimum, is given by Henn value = 7.19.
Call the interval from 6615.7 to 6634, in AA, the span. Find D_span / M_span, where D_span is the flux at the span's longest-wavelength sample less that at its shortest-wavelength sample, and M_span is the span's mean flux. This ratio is 0.02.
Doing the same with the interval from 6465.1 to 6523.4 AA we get -0.02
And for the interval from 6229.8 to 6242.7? 0.04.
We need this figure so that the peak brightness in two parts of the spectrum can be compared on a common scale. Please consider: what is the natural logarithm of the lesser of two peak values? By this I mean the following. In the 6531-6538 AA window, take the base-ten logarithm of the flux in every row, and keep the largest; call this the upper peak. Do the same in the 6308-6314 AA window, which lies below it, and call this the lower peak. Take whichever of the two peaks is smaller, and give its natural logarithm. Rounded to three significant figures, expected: 0.108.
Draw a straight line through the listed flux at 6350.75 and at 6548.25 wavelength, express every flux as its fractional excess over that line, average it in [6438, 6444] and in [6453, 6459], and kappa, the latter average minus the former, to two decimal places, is -0.09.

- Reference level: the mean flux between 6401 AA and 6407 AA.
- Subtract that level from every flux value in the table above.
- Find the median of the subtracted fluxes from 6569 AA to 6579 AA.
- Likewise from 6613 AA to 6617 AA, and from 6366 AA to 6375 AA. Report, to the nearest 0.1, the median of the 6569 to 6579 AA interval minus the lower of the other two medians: -1.9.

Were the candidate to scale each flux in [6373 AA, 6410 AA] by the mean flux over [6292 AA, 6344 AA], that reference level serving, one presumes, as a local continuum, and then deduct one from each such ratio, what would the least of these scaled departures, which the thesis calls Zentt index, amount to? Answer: -0.023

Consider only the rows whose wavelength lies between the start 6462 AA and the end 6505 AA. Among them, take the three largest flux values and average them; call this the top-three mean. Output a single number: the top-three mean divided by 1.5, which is 9.80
